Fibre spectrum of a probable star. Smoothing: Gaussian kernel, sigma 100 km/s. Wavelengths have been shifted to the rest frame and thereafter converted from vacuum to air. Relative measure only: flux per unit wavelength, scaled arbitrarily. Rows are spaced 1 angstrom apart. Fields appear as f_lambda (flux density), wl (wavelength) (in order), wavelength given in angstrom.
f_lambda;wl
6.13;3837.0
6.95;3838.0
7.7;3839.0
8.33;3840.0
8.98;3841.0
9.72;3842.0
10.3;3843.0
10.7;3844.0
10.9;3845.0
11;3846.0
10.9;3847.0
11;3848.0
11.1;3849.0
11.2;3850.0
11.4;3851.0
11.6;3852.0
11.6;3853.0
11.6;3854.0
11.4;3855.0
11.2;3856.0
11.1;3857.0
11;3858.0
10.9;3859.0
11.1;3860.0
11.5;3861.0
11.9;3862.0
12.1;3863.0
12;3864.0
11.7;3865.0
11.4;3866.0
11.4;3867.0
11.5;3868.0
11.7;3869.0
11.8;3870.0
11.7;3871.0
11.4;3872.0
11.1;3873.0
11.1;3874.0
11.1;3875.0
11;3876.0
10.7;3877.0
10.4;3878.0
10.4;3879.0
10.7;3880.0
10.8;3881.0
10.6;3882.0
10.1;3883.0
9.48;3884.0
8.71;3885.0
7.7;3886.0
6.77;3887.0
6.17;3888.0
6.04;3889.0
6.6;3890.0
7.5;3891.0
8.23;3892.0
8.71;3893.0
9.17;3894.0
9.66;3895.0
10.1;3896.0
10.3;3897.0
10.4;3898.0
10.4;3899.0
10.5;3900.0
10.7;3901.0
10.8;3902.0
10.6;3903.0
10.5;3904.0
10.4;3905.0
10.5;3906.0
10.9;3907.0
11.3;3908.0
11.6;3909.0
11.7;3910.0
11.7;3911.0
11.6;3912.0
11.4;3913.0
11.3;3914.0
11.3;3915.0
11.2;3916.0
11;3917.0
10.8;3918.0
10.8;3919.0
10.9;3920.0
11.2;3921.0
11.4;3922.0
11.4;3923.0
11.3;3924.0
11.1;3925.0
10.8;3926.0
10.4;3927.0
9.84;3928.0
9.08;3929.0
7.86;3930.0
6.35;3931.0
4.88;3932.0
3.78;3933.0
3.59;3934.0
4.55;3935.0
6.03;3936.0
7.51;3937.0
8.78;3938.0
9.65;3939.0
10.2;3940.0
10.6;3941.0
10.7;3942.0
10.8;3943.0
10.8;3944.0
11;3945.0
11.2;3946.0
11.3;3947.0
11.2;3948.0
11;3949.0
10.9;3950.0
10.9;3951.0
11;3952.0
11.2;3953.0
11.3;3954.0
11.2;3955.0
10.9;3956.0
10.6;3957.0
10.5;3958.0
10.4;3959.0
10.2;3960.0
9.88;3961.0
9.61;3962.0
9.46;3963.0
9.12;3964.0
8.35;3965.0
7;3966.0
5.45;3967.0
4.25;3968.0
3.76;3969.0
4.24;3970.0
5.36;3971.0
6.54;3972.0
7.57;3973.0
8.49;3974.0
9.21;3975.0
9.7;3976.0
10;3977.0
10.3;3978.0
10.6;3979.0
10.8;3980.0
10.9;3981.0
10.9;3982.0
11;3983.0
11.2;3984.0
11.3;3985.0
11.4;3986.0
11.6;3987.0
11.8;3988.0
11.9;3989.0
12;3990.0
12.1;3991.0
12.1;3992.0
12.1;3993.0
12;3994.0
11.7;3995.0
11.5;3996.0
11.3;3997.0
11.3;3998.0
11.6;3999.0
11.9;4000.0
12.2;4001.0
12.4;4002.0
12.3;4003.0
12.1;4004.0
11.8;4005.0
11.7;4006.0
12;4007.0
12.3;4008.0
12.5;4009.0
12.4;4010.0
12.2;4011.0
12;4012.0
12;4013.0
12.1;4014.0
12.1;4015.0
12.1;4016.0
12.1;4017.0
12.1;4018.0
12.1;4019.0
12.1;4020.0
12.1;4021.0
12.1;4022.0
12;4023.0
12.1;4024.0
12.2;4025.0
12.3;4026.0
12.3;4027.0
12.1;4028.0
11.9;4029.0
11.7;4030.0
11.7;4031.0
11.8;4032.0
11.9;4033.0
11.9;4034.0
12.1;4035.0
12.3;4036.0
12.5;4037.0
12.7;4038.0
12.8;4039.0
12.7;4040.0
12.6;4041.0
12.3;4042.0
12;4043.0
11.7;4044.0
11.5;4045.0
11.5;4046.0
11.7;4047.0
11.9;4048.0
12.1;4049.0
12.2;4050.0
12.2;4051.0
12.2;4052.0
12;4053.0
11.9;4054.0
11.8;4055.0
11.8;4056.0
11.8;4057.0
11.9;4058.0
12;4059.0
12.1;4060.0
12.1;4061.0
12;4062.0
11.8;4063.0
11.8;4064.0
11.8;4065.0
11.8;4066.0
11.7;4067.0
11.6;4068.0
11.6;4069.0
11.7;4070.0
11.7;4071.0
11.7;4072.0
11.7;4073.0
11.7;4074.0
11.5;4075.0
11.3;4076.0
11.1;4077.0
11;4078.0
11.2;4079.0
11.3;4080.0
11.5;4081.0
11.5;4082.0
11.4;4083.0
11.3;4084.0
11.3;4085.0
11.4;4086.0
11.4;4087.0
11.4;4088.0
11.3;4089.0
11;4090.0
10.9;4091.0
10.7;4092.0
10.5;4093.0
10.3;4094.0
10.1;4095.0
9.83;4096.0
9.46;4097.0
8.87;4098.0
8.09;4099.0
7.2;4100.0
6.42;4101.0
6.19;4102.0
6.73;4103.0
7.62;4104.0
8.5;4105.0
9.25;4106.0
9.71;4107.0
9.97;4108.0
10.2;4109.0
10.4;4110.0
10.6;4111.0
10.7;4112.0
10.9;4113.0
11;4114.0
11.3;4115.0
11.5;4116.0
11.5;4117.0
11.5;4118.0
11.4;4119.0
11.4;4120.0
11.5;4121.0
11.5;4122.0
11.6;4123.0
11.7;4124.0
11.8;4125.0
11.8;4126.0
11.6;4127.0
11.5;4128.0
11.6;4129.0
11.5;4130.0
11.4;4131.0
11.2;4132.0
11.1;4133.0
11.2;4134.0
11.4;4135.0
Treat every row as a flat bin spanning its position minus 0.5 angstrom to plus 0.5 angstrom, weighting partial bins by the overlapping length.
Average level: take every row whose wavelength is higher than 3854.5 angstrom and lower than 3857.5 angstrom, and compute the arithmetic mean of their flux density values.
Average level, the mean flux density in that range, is 11.2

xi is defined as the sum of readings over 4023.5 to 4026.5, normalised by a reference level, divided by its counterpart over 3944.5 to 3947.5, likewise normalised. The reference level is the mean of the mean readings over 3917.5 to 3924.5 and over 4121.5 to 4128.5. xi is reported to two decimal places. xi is 1.09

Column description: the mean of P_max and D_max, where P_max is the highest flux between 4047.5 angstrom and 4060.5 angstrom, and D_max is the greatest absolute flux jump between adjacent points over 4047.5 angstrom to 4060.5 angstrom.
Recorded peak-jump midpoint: 6.20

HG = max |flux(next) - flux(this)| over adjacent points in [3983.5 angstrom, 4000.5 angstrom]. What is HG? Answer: 0.30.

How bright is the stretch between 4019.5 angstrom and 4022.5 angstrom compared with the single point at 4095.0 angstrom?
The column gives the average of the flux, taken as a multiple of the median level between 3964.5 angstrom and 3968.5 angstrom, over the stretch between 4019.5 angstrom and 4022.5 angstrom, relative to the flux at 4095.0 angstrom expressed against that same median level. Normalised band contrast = 1.20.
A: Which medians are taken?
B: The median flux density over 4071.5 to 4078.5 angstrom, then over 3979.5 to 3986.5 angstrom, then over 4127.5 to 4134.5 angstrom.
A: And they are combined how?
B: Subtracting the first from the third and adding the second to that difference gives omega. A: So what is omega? 10.9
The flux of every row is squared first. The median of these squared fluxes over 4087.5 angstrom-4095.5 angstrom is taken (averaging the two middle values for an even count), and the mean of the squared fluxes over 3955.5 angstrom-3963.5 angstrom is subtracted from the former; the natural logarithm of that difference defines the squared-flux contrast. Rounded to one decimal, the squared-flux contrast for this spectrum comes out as 2.5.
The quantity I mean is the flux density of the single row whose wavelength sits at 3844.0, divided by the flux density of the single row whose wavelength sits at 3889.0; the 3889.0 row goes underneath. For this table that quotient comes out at 1.77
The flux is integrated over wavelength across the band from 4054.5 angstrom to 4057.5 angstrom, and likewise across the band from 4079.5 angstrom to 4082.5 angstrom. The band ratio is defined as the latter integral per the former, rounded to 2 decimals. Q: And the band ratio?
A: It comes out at 0.97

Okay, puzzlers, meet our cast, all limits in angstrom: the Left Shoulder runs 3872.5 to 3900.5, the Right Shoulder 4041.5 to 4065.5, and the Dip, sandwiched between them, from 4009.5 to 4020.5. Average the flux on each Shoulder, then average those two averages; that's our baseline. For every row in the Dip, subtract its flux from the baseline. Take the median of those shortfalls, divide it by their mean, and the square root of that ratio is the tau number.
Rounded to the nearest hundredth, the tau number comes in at 0.99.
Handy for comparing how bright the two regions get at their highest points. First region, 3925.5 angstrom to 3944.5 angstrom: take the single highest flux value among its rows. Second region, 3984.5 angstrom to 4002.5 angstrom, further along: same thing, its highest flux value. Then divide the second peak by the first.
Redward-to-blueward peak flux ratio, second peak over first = 1.15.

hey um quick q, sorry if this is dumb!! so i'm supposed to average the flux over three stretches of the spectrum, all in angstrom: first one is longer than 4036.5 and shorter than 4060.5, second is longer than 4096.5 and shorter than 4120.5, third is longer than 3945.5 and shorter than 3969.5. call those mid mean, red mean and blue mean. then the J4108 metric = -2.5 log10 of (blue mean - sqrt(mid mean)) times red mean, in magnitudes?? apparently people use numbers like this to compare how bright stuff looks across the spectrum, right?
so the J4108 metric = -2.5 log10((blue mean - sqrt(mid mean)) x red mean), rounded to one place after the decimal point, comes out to -4.4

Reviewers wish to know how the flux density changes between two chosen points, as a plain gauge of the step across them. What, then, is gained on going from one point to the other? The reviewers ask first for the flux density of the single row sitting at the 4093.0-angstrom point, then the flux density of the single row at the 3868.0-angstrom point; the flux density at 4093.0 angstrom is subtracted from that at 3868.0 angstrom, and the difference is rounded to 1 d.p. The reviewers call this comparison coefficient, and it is 1.0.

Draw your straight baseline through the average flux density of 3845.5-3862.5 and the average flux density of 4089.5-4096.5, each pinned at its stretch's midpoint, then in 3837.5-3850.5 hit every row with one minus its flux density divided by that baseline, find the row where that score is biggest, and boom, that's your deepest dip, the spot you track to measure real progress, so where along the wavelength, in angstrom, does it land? 3838.0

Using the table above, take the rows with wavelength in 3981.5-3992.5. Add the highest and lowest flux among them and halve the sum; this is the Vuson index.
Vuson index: 11.5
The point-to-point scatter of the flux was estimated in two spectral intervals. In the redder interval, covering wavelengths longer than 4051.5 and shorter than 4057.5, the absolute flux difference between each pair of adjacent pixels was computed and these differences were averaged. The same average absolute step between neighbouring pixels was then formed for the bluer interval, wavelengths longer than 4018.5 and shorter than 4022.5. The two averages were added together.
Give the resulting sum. 0.08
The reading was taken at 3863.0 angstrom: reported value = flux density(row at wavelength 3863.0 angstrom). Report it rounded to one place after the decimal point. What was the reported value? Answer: 12.1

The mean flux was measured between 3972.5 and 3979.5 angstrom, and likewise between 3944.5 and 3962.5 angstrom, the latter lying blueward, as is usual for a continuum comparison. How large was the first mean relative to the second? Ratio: 0.9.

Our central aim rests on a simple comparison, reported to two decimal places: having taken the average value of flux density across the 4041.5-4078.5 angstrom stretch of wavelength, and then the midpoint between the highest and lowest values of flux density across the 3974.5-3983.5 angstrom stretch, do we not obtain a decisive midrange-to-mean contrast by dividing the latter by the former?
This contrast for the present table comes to 0.86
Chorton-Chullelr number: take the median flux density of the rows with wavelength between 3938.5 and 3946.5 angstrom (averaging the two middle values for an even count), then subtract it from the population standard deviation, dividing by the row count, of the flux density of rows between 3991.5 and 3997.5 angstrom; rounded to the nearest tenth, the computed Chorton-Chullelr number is -10.4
